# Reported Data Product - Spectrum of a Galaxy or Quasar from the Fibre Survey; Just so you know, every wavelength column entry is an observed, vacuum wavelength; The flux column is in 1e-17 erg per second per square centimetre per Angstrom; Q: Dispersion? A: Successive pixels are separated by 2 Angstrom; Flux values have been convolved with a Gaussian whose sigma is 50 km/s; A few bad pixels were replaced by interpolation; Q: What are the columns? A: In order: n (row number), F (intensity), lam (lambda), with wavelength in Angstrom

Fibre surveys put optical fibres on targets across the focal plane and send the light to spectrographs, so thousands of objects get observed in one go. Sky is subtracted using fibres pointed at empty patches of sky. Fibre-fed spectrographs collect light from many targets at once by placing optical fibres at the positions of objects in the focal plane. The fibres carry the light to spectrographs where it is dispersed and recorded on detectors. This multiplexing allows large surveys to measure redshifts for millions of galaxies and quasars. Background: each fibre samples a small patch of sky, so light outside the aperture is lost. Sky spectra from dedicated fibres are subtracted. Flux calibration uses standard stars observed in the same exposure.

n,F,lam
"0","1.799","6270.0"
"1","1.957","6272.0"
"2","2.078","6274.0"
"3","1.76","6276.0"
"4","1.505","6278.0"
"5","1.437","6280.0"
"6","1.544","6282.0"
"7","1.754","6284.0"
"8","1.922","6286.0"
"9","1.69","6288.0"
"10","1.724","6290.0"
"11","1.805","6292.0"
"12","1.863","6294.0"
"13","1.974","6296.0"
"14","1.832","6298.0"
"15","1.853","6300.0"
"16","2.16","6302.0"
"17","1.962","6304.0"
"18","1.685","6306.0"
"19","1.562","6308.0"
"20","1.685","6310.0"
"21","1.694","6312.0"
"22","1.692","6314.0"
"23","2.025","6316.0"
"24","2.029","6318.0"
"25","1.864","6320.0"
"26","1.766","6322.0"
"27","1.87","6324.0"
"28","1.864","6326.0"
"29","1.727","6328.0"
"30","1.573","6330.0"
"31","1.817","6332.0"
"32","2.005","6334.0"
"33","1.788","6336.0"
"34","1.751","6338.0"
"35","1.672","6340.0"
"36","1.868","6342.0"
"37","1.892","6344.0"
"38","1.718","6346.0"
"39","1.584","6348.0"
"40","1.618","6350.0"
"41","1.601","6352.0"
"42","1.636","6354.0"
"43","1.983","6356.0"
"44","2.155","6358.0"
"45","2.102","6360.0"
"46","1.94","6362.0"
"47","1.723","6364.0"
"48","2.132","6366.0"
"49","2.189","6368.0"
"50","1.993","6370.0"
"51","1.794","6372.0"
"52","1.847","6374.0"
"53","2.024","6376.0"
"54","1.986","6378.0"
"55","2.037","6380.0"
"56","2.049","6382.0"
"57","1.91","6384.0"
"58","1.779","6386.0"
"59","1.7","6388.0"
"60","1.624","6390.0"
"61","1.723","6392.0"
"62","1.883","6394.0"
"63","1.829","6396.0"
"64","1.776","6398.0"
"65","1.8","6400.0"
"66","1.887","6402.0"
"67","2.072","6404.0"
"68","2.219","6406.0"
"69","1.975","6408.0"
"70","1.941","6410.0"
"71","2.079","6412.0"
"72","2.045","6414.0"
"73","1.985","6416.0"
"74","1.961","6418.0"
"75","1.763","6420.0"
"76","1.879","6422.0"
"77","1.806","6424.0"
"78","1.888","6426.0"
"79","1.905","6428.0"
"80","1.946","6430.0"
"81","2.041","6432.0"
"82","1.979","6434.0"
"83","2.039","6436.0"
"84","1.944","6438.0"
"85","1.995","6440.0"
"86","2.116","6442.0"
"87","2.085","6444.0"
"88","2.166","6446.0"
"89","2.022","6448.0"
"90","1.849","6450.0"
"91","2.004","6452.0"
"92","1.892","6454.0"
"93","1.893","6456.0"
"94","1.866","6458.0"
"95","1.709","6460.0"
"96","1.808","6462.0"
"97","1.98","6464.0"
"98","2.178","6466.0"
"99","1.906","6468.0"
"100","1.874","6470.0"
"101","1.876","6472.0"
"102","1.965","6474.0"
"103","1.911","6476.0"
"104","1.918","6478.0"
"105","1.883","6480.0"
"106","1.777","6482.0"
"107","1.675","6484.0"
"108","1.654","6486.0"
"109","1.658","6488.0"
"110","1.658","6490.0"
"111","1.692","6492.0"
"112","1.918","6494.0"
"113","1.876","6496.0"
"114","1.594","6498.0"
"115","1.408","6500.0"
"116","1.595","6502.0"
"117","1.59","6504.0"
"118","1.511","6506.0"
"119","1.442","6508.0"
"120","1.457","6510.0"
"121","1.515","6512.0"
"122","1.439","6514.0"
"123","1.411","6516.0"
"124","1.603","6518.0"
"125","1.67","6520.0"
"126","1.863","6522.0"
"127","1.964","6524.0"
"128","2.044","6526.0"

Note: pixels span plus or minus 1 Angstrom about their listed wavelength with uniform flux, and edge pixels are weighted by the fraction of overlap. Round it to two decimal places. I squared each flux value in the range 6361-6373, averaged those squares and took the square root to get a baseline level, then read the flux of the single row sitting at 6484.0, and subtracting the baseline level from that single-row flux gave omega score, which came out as -0.29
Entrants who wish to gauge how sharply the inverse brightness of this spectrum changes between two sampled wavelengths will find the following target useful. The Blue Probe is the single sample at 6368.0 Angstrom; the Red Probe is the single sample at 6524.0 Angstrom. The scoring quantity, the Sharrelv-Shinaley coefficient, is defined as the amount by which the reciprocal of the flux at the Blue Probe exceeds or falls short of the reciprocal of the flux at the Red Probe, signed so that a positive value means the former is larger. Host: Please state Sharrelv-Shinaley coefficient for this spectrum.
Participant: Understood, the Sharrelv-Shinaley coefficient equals -0.052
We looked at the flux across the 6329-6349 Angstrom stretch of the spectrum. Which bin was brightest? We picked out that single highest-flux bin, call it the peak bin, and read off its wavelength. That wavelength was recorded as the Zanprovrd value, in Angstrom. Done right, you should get 6334.0 Angstrom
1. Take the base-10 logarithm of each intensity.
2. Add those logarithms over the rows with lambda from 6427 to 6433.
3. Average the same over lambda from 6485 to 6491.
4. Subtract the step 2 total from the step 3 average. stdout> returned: -0.66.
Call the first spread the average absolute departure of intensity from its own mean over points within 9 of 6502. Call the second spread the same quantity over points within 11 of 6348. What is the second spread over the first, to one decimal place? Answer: 1.1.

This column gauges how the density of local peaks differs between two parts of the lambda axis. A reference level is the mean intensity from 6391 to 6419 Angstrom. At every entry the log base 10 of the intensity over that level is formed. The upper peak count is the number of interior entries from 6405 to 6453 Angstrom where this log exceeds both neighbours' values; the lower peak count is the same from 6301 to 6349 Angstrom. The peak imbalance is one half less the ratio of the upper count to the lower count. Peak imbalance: -0.7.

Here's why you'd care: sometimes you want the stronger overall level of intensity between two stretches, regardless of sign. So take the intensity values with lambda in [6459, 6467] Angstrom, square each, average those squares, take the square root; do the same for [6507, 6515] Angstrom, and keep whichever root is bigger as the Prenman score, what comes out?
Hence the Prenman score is 1.927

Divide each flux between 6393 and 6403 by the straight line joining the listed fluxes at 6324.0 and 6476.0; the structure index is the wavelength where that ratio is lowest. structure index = 6398.0 Angstrom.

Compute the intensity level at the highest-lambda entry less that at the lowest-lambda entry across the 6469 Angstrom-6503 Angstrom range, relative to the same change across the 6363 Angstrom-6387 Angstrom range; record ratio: -5.0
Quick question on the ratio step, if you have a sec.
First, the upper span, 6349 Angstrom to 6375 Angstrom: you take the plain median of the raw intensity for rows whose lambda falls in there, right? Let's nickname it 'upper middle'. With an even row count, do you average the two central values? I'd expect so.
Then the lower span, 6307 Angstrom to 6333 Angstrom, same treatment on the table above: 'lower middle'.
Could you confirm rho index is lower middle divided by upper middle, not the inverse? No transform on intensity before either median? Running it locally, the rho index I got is 0.91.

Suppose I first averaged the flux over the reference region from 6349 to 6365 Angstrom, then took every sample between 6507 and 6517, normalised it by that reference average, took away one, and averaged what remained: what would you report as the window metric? -0.21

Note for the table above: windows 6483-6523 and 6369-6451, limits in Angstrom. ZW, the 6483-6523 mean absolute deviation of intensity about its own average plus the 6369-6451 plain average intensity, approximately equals 2.05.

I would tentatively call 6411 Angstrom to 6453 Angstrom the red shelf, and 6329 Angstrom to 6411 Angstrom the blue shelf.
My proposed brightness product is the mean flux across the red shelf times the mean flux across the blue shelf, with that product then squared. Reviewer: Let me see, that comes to 13.6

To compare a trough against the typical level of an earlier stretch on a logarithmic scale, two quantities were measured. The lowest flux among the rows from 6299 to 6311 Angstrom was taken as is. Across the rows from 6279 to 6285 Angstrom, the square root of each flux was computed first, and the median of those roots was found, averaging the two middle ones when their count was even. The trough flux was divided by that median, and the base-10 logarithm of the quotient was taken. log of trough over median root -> 0.10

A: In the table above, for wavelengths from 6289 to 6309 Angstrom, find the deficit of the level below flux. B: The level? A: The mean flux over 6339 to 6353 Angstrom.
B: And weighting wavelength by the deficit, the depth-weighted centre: 6298.1 Angstrom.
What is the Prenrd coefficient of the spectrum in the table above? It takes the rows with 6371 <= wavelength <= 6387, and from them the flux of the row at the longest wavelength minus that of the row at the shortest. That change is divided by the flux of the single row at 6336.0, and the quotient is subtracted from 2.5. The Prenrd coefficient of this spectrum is 2.51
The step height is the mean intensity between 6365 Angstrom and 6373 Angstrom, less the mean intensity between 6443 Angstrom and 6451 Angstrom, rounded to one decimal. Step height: 0.0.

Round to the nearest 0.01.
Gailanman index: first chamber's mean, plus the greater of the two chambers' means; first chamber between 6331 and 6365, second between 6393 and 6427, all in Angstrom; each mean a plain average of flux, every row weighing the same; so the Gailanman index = 3.74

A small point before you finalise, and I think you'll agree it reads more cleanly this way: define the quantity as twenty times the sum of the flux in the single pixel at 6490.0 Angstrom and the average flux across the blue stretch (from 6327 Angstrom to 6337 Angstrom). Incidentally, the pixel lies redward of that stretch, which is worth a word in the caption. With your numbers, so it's 69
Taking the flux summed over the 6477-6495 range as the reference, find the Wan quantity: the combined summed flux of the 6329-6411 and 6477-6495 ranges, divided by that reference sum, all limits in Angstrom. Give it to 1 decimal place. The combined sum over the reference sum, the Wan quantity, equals 5.8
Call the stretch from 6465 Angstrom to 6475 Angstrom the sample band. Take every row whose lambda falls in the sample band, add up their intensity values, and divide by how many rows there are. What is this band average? 1.96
